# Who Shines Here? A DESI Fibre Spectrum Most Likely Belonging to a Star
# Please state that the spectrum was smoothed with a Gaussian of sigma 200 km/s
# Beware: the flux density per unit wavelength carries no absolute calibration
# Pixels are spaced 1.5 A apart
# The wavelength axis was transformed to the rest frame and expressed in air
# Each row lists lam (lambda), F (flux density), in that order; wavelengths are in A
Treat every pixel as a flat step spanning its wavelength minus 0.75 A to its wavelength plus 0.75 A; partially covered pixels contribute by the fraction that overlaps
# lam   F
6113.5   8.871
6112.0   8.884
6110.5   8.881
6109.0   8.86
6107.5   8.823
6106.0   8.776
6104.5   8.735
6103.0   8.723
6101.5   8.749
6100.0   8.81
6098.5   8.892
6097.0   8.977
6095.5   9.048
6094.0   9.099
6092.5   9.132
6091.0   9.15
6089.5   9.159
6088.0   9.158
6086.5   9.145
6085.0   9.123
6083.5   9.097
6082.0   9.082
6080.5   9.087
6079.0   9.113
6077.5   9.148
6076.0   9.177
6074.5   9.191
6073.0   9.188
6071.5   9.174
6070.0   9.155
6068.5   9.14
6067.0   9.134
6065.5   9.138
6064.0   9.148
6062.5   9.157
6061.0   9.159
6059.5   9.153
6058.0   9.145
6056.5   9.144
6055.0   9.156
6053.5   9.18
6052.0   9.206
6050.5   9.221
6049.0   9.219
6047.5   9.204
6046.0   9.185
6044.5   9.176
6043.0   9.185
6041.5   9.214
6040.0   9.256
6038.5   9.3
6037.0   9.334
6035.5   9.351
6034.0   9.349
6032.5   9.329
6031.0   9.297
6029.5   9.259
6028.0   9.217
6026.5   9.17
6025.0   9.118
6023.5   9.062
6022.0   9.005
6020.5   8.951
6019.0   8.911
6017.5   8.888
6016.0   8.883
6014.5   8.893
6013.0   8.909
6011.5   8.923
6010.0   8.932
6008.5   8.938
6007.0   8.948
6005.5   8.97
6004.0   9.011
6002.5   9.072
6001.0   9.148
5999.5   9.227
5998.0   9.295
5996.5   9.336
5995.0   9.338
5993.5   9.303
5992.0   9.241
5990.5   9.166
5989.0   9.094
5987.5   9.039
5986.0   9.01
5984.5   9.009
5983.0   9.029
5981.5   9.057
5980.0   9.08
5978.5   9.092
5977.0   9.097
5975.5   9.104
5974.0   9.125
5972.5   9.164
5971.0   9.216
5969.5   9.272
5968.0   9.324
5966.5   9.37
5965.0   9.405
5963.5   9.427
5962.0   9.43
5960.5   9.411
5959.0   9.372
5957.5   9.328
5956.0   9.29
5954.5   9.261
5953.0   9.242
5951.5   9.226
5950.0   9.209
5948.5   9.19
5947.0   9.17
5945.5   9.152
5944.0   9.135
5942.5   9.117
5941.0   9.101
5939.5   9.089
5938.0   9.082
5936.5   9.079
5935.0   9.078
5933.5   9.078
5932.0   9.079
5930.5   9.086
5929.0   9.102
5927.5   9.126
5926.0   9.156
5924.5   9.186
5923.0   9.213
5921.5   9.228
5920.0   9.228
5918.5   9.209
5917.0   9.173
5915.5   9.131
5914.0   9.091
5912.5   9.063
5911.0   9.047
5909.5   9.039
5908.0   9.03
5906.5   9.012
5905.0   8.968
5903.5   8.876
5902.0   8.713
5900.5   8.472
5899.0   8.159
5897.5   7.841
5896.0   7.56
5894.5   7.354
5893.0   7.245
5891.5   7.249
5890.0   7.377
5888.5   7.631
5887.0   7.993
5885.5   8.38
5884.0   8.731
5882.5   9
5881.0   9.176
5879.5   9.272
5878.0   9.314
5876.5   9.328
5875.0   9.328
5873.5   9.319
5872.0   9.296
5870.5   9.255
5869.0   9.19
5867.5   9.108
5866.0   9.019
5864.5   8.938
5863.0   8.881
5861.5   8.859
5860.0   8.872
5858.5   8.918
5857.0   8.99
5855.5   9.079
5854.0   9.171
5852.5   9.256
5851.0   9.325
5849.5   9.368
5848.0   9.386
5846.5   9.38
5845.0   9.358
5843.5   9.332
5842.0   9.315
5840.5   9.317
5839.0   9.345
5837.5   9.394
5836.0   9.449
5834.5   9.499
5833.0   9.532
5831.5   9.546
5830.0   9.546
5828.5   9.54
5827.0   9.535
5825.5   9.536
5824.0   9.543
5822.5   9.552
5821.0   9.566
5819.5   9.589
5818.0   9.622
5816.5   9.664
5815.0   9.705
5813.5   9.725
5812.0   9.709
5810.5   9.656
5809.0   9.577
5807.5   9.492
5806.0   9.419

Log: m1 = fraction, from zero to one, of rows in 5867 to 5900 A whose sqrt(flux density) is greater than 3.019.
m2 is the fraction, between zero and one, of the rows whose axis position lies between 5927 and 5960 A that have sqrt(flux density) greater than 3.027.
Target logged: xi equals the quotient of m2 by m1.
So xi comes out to 1.00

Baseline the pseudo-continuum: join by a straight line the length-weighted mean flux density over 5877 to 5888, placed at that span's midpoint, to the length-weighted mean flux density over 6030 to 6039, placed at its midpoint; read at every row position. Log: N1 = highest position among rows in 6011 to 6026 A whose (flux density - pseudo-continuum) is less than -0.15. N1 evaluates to 6025.0 A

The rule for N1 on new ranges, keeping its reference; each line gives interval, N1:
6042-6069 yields 6068.5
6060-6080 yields 6079.0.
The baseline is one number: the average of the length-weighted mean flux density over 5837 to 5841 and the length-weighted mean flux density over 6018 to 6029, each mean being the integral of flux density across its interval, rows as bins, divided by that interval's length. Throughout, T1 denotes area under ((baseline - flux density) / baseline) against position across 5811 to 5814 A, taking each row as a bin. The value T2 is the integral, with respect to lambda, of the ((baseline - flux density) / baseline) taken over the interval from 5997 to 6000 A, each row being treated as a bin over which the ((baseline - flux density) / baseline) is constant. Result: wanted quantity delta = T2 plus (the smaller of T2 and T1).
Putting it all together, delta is -0.18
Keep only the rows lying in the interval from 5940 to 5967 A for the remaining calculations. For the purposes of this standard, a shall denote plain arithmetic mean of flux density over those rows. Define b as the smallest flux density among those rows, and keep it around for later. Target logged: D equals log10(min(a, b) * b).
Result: 1.92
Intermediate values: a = 9.27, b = 9.101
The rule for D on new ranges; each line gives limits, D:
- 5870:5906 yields 1.72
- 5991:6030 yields 1.90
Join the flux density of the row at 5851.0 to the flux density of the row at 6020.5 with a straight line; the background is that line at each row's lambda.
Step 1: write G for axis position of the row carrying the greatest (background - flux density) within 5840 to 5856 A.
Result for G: 5855.5 A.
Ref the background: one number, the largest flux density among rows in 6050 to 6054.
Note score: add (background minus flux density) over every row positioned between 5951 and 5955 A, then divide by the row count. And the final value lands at -0.02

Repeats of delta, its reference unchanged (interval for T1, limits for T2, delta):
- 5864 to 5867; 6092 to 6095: 0.06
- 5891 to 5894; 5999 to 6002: 0.02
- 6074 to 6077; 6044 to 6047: 0.02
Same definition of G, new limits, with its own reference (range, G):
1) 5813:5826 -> 5825.5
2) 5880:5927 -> 5893.0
